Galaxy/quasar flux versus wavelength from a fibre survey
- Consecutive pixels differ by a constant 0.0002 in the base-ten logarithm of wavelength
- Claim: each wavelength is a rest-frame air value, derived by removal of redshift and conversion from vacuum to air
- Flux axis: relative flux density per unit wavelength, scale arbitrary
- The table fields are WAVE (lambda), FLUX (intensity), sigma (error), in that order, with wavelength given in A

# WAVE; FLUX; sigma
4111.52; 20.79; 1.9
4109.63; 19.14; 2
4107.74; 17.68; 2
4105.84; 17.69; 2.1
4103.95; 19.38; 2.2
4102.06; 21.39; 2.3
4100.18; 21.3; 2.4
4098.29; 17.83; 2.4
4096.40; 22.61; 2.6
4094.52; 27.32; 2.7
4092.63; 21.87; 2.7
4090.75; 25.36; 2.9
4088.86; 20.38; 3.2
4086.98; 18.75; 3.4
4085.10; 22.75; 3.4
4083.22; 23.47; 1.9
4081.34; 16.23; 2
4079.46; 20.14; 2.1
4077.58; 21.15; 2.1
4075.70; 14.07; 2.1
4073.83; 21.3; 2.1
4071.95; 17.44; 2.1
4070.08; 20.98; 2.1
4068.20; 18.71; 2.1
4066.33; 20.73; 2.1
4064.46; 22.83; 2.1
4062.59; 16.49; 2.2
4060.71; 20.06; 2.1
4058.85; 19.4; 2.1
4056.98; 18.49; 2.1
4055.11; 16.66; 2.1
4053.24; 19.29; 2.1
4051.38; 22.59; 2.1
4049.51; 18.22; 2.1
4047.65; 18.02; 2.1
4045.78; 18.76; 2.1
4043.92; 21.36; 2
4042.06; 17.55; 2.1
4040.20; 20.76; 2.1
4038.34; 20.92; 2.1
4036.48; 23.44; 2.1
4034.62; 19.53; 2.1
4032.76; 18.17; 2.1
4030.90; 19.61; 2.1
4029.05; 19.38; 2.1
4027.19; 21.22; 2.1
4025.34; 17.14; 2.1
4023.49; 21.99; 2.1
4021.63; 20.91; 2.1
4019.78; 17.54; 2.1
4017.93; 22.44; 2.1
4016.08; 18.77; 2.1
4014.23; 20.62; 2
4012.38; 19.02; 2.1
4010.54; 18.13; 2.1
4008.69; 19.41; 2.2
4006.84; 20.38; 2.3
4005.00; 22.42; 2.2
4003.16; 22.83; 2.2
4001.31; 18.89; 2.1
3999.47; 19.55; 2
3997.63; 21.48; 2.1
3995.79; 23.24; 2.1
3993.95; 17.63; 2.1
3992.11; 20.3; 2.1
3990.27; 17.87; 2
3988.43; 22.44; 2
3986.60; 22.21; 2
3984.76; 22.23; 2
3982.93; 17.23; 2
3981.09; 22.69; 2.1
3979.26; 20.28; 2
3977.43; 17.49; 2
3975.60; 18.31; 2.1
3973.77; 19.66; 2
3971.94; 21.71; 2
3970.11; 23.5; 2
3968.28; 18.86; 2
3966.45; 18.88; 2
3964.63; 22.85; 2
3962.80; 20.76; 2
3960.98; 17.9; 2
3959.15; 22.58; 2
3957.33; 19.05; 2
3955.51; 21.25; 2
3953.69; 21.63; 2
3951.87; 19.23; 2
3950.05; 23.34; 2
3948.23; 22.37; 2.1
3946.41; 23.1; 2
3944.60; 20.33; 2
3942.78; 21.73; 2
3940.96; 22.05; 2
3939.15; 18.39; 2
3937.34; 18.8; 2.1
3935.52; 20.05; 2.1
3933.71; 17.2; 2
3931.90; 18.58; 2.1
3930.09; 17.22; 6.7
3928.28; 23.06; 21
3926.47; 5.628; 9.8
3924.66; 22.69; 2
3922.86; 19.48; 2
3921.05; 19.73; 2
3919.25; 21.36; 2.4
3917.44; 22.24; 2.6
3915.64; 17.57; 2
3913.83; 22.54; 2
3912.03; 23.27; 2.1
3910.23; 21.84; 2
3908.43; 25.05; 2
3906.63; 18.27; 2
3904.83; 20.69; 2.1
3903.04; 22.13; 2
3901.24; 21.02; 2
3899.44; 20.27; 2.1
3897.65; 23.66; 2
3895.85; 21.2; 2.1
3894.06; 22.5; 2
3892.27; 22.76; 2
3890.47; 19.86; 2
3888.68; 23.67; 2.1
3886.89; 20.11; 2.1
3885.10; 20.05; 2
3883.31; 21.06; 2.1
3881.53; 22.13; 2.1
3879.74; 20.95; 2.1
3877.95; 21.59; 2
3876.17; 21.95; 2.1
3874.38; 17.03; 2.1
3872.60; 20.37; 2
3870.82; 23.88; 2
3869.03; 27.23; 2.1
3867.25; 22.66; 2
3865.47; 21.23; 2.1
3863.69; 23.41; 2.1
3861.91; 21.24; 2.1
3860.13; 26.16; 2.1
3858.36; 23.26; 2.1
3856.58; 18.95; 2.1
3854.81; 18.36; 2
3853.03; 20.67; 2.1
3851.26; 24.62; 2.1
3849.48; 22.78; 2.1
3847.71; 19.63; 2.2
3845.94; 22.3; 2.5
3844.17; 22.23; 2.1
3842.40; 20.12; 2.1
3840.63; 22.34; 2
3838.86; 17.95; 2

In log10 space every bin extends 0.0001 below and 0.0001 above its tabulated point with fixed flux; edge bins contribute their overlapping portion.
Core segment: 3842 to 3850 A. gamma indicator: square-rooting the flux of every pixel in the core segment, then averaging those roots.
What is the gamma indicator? 4.63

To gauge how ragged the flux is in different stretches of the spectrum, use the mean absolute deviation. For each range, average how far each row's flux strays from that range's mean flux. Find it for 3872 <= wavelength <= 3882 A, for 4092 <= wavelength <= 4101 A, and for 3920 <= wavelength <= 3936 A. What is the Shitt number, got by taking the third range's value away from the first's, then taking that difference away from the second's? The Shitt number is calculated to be 4.1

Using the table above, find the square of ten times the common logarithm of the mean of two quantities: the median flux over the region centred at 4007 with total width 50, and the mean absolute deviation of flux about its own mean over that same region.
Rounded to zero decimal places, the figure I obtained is 108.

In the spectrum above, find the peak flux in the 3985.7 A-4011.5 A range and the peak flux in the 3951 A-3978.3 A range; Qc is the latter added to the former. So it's 46.7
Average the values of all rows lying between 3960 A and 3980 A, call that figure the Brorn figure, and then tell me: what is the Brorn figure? 20.0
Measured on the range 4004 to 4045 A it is 20.0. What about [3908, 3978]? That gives 20.3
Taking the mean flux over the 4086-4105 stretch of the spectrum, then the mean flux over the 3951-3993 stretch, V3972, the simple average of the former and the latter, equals 21.0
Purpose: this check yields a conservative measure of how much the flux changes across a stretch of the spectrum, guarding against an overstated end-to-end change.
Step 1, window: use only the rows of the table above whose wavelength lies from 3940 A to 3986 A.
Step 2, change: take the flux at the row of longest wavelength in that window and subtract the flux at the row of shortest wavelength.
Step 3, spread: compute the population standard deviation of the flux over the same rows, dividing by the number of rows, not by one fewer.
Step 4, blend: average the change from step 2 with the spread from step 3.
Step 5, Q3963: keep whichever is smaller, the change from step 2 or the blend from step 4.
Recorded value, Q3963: 0.2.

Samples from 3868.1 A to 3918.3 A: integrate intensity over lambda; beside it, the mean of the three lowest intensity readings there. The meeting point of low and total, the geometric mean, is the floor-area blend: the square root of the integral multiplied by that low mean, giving 138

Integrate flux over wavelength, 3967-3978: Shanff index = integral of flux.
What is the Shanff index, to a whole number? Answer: 219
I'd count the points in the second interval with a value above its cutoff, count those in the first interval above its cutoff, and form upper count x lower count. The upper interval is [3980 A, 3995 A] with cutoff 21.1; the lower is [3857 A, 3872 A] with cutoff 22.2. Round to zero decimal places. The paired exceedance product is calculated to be 24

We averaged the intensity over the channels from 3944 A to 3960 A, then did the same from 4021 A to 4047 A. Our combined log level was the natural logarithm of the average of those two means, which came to 3.03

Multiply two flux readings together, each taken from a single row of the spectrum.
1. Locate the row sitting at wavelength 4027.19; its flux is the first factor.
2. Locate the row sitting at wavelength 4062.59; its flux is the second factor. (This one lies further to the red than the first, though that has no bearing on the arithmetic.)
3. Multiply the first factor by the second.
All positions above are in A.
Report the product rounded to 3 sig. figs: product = 350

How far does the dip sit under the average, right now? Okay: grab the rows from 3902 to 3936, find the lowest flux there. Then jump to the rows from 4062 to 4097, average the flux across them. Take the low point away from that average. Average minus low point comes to 15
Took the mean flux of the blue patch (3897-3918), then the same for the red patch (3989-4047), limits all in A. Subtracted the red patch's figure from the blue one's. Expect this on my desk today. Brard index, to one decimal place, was 1.5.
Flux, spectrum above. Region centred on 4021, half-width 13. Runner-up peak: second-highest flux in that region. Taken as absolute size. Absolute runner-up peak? 22.0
